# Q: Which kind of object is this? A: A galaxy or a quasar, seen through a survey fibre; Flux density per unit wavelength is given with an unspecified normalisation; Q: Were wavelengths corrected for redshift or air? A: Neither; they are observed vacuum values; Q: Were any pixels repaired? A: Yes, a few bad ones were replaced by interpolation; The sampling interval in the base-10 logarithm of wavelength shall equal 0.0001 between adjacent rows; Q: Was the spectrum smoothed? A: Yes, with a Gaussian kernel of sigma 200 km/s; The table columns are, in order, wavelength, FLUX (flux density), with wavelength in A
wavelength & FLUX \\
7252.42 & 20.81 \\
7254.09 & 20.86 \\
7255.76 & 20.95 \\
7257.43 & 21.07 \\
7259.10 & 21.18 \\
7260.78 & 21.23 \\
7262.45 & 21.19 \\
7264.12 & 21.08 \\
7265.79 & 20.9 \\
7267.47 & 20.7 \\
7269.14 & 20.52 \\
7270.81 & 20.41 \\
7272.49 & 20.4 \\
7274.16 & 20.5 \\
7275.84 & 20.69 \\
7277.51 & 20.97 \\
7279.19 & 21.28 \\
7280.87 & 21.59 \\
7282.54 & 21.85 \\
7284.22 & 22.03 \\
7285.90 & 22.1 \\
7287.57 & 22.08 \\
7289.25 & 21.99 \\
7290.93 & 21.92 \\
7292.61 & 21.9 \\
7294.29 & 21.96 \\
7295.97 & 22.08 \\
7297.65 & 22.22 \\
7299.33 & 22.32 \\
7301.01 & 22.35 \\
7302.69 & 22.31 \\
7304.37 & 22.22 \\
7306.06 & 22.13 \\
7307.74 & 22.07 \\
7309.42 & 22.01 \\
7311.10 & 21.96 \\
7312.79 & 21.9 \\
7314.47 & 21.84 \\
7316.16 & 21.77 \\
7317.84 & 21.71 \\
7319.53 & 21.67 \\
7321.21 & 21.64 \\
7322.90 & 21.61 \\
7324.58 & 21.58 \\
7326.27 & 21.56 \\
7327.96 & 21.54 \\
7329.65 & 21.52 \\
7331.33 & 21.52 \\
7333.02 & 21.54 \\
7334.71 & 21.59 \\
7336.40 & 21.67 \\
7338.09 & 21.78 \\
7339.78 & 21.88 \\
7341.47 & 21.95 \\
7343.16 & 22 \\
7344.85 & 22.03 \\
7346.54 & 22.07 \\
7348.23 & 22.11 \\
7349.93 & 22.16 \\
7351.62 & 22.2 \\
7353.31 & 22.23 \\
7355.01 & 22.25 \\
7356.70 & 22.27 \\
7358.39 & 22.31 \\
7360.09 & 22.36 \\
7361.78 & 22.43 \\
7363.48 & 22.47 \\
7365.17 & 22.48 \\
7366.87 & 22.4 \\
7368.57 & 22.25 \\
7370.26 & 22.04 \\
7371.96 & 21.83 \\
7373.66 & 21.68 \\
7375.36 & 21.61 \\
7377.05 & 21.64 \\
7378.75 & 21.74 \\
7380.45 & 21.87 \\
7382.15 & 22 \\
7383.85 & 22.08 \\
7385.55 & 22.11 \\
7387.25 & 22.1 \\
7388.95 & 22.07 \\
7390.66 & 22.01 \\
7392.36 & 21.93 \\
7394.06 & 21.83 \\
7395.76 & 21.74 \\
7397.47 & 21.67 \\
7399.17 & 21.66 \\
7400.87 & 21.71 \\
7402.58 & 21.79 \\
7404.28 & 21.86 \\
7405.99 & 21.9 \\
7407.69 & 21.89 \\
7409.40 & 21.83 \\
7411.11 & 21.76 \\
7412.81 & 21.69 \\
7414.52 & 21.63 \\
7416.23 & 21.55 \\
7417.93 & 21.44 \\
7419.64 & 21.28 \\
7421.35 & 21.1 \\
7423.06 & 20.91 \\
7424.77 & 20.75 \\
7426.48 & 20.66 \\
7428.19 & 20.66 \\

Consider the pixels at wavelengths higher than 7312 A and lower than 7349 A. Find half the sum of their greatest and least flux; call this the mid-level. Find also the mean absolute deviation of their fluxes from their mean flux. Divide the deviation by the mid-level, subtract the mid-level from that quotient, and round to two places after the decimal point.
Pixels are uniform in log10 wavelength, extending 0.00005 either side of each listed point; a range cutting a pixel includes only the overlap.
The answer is -21.81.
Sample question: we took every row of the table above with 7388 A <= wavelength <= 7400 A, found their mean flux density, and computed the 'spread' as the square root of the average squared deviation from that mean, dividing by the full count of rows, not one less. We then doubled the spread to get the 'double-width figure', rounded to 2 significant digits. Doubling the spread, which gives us 0.30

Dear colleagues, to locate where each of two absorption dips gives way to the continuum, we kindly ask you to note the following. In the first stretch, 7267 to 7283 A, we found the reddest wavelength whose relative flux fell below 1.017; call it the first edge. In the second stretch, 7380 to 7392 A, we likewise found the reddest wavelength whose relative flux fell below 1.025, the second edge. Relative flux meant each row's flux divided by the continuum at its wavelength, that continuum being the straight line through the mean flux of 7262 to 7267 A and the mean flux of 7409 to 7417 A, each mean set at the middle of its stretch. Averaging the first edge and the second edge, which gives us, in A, 7334.9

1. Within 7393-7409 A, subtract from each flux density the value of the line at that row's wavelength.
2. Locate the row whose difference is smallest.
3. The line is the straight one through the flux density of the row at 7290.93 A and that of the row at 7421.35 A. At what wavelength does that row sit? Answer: 7397.47 A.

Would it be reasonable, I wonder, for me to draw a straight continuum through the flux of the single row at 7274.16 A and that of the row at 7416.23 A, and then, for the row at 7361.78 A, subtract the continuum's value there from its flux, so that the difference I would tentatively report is 1.3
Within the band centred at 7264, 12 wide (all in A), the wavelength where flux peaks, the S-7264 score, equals 7260.78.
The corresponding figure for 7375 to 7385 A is 7383.85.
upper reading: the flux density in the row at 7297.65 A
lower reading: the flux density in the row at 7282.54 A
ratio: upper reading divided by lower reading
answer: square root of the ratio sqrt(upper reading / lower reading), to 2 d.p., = 1.01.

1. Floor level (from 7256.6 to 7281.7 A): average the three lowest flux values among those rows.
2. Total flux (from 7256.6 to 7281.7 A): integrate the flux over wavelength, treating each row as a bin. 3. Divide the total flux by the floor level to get 25.7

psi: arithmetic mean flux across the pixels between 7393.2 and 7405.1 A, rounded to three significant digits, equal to 21.8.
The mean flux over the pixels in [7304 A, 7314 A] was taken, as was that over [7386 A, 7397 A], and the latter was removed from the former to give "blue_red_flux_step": 0.1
